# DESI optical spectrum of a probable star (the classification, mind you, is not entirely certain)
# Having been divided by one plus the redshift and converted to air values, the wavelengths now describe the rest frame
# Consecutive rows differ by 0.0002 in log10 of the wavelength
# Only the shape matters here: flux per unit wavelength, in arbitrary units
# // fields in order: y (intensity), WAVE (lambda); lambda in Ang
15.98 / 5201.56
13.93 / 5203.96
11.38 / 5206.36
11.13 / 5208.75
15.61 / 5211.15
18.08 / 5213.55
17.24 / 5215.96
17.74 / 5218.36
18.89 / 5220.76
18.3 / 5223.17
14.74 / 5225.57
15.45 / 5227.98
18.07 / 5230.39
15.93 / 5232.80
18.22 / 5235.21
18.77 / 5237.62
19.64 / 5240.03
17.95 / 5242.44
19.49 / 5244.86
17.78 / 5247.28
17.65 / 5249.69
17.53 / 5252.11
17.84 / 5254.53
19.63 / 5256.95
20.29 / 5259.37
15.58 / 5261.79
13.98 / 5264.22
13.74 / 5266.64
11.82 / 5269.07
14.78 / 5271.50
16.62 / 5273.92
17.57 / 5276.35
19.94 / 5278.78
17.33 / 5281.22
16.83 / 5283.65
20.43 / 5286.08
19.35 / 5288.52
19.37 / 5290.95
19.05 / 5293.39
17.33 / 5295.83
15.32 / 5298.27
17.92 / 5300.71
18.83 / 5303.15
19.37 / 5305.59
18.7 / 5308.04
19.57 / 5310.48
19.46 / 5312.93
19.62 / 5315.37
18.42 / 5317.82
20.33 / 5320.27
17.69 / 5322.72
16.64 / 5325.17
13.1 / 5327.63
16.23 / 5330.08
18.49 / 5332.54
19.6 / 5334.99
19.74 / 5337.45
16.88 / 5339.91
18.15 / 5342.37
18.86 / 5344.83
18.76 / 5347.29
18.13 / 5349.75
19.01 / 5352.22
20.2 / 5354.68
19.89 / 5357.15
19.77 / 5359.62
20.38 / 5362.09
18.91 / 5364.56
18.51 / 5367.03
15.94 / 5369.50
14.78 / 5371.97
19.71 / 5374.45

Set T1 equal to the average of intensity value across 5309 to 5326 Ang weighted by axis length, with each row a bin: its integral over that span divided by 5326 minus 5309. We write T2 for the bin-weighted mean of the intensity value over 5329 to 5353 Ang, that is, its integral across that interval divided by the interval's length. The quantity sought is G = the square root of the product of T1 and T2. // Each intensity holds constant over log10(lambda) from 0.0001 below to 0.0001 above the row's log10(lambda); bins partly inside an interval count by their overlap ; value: 18.6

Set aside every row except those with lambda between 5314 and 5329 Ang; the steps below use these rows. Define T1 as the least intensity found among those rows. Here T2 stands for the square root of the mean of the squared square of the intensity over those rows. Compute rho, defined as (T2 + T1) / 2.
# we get 170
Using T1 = 13.1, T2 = 326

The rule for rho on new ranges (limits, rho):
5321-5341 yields 162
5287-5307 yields 178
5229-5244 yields 174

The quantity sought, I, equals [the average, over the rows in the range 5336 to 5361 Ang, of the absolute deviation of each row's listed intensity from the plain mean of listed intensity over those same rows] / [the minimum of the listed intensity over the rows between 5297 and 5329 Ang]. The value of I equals 0.06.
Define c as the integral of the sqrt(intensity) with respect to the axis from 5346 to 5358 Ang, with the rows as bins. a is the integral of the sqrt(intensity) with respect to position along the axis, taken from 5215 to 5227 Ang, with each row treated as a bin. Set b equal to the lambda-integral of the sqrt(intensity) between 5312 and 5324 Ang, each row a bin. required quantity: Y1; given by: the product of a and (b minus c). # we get -5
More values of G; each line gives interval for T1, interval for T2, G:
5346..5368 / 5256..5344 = 18.5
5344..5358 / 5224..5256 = 18.4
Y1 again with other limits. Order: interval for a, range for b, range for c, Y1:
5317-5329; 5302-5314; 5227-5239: 128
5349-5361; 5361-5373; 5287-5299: -39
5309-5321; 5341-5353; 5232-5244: 25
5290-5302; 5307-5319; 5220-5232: 161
